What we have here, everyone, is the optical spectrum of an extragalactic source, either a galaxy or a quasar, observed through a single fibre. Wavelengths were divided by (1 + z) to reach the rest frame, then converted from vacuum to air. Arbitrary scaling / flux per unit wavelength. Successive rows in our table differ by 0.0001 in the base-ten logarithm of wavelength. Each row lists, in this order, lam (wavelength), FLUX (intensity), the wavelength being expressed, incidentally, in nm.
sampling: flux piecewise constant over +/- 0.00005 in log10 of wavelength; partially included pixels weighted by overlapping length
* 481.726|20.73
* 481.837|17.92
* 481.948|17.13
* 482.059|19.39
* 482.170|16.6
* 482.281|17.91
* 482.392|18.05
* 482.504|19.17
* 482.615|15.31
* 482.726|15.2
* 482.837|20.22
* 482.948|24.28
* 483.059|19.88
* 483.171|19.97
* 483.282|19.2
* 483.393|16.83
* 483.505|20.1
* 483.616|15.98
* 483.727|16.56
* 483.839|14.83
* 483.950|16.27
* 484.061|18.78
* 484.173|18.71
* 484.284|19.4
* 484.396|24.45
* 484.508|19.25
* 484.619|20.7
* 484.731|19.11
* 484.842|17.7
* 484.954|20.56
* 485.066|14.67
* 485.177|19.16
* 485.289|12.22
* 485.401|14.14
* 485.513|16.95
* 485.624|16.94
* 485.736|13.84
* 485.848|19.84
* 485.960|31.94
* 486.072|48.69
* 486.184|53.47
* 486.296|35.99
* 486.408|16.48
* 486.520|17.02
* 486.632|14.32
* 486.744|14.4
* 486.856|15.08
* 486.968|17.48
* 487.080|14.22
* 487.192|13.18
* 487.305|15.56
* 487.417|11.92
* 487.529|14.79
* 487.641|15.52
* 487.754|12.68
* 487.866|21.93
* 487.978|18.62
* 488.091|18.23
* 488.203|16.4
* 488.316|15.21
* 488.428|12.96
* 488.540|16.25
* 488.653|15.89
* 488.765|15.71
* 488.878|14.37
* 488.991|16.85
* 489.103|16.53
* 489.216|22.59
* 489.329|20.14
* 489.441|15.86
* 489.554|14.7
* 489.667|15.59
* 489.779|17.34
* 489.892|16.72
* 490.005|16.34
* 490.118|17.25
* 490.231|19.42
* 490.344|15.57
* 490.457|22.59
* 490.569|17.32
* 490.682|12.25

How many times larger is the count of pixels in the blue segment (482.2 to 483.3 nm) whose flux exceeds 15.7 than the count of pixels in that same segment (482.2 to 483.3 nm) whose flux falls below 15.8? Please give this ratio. 4.0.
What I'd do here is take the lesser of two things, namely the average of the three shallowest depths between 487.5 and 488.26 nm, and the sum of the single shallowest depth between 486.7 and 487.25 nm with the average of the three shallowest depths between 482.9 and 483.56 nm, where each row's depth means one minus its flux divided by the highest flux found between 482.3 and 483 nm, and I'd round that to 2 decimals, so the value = 0.19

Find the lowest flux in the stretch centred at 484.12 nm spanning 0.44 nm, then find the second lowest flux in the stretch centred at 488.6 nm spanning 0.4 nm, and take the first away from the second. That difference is -0.6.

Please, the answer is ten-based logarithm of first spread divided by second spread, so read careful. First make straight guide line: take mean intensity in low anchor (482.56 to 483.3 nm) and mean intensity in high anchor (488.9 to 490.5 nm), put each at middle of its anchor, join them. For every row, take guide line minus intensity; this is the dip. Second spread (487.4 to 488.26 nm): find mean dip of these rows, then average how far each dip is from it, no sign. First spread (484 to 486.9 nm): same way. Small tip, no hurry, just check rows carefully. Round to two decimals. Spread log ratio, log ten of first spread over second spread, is 0.42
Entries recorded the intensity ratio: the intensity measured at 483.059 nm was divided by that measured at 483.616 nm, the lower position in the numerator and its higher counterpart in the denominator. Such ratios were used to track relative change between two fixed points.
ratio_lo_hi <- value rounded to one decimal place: 1.2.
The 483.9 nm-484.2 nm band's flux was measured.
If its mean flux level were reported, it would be 17.9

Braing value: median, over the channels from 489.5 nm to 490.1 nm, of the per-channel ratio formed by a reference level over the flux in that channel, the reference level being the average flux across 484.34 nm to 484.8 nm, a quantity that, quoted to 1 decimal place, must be 1.3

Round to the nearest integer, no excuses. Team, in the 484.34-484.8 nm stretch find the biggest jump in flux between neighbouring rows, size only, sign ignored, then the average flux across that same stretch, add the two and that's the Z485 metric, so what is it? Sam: 26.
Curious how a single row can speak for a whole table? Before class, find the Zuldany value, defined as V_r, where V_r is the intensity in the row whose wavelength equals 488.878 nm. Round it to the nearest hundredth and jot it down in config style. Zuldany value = 14.37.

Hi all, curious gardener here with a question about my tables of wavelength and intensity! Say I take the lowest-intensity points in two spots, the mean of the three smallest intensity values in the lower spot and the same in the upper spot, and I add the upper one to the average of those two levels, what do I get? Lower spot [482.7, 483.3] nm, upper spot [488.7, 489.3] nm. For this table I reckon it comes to 32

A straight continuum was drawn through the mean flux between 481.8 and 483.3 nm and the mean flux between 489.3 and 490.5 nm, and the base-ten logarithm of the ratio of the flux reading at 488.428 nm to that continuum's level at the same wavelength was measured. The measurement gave -0.13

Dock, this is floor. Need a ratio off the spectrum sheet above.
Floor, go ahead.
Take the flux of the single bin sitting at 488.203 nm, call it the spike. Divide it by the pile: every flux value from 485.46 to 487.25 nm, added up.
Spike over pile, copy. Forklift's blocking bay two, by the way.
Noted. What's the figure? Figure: 0.046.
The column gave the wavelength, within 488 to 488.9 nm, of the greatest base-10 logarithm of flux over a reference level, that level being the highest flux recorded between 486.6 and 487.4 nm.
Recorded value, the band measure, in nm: 488.091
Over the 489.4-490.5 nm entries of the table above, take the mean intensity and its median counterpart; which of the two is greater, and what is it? 17.1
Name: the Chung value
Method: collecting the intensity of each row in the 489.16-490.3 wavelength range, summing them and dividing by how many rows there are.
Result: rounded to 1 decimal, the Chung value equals 17.6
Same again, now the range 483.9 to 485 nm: 19.5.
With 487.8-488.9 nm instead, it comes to 16.6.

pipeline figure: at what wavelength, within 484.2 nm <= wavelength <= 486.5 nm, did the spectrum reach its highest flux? 486.184 nm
